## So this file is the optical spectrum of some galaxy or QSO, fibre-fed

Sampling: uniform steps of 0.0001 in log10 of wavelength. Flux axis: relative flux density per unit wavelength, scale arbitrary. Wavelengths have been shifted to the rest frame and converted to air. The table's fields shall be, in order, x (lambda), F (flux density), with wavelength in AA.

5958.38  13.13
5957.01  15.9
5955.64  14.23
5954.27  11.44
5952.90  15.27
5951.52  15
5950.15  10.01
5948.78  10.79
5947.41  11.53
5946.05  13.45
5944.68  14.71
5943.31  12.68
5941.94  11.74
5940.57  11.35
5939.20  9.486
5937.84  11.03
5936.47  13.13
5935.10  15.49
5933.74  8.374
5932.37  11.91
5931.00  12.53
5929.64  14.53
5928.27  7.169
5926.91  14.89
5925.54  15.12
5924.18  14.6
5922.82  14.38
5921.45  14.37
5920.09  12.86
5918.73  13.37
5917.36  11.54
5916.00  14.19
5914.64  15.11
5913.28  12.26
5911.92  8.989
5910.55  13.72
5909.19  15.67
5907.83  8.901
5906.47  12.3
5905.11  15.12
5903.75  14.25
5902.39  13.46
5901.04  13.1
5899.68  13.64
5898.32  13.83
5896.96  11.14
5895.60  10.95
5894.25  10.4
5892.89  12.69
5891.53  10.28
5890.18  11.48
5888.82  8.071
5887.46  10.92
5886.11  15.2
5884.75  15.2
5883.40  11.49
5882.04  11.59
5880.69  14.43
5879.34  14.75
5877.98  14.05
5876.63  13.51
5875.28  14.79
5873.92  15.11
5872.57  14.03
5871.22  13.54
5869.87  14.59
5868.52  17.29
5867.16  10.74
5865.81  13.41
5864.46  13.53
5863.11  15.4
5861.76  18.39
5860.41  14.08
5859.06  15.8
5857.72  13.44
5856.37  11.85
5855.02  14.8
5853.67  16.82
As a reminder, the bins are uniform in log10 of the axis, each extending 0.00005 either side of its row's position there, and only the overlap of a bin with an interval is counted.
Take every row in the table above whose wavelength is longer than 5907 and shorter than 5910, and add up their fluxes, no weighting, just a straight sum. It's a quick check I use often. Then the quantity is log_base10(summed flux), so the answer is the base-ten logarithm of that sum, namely 1.39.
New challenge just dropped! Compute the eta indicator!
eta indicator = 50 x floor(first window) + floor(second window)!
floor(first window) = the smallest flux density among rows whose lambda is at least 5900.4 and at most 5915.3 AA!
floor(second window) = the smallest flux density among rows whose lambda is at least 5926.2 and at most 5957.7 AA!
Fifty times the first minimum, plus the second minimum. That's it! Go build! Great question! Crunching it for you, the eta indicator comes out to 452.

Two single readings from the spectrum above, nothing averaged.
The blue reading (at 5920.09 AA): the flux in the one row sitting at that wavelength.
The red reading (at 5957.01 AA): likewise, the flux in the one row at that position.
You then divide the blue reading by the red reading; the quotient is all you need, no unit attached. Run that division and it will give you 0.81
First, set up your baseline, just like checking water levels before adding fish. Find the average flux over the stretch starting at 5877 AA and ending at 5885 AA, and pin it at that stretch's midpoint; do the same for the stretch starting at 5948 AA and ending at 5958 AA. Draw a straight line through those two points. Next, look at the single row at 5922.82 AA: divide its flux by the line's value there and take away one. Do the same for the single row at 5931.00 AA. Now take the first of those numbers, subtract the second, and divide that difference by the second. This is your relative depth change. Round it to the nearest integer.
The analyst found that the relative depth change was -2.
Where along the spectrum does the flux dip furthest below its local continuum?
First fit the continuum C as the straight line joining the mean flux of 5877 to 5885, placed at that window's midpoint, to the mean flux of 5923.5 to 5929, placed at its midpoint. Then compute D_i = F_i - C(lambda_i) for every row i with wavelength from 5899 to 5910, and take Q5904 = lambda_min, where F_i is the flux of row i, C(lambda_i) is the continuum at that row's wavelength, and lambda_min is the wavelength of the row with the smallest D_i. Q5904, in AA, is 5907.83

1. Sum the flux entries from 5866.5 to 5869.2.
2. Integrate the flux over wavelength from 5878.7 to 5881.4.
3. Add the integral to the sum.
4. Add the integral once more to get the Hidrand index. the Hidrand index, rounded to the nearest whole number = 107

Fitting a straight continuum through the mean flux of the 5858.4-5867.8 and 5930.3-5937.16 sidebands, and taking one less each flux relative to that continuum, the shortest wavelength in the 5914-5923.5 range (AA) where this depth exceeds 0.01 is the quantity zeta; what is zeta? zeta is 5917.36 AA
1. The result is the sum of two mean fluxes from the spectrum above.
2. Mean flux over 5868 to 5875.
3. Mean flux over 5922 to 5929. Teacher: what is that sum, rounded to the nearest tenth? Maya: 28.1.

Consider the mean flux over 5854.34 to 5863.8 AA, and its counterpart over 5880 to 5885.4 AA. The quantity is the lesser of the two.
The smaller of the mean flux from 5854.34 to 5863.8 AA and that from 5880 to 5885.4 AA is 13.2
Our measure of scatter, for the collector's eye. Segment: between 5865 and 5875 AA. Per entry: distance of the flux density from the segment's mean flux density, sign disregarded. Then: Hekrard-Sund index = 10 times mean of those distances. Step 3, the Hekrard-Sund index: 13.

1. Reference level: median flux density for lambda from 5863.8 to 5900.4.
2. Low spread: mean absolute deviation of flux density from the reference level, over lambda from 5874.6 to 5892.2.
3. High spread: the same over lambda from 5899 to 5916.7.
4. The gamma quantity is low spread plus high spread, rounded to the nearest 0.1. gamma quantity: 3.4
